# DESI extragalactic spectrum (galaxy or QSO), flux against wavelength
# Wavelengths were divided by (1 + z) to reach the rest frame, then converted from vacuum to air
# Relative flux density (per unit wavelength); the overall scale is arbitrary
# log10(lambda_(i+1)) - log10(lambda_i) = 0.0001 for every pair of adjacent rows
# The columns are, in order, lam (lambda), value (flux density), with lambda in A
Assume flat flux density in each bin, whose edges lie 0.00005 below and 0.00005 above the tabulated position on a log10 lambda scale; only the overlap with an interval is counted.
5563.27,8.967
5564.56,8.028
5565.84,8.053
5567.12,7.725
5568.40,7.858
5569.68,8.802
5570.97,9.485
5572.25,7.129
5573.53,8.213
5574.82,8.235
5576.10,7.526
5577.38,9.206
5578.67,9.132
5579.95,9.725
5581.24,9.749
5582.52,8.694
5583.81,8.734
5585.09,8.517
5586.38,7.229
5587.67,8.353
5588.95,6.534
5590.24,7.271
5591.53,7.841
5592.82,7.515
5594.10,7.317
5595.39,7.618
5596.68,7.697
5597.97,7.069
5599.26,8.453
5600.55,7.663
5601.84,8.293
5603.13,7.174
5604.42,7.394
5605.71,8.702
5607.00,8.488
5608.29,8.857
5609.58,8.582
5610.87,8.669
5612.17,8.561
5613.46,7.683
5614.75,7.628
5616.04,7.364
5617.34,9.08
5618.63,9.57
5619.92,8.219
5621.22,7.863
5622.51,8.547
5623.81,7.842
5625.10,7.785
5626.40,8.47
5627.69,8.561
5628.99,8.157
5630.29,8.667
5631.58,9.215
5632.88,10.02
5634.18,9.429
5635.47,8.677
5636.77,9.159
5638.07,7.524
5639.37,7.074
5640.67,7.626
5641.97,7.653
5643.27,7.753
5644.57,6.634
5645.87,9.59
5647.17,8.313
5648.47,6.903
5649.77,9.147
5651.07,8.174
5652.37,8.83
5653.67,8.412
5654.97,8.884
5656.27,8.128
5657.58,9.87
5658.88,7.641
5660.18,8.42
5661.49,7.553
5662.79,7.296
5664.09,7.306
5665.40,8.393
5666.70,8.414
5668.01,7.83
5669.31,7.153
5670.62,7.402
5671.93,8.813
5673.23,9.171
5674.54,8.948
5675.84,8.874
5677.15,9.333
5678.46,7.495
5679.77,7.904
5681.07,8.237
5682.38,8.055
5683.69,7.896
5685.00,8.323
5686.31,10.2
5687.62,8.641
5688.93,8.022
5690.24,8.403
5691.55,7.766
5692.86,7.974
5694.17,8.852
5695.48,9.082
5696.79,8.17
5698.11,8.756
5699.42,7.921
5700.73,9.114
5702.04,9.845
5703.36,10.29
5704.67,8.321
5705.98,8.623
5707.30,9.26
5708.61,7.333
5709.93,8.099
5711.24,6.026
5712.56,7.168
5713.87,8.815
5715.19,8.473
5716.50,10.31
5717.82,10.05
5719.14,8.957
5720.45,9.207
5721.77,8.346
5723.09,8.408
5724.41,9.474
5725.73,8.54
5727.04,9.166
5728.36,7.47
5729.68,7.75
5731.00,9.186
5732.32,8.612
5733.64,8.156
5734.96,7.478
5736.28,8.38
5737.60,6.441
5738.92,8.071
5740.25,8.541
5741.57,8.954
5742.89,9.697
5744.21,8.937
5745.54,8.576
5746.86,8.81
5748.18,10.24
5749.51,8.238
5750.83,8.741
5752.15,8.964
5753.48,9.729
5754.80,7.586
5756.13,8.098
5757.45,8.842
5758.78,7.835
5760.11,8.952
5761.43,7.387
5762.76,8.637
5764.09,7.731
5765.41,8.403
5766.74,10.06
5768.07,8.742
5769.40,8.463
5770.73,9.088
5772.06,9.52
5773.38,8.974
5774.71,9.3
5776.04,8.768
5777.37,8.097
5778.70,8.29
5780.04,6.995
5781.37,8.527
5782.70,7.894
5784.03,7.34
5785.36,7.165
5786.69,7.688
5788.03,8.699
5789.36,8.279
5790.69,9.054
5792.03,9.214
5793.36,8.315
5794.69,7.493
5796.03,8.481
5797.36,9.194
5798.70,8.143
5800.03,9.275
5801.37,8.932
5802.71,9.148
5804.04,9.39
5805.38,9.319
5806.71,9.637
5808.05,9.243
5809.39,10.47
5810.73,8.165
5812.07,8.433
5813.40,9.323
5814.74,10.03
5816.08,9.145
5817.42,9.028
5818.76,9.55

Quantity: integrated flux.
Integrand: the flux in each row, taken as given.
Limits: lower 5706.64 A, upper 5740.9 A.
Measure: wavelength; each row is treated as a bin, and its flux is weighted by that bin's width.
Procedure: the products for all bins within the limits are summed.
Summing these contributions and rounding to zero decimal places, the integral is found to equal 287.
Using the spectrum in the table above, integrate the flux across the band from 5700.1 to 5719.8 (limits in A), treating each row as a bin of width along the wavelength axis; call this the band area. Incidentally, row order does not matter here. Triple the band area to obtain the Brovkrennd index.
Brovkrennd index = 515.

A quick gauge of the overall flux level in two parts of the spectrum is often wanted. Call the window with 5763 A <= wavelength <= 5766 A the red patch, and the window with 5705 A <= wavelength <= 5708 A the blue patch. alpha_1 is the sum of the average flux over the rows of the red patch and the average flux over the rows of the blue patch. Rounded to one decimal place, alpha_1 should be 17.0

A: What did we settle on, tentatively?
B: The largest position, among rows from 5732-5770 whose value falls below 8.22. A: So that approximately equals 5764.09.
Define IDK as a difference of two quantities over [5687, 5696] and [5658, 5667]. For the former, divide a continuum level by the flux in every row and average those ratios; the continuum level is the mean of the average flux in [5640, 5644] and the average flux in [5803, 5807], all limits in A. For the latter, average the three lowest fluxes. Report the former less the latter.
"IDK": -6.36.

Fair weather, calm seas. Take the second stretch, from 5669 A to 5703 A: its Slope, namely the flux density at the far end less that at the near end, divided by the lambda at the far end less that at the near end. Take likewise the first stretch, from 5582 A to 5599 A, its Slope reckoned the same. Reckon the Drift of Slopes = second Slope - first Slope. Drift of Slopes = 0.187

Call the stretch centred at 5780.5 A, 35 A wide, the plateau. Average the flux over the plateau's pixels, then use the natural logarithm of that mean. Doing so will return 2.13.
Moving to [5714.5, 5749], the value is 2.16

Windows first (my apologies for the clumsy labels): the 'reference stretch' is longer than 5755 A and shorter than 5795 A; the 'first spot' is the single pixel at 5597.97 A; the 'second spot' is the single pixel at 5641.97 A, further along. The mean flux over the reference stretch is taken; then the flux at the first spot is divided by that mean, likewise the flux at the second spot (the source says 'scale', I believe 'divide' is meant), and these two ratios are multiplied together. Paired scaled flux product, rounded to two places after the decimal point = 0.77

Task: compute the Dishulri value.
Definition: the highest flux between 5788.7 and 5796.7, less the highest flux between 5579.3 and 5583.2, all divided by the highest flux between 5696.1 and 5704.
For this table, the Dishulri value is -0.052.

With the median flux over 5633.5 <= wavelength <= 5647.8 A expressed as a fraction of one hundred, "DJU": 0.078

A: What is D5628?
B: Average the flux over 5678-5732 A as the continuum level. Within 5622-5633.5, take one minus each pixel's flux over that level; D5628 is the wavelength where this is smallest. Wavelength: 5632.88 A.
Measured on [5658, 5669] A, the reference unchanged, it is 5660.18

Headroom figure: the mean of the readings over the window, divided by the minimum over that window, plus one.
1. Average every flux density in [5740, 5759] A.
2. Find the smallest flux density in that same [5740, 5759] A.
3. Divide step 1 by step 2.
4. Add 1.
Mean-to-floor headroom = 2.16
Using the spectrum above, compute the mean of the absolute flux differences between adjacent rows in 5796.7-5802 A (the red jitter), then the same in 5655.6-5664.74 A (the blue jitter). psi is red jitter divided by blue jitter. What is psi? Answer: 0.86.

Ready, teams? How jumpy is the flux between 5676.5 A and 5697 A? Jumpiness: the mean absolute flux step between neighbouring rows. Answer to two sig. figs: 0.71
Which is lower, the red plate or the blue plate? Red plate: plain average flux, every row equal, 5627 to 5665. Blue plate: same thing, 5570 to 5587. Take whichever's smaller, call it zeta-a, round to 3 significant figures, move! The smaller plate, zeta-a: 8.30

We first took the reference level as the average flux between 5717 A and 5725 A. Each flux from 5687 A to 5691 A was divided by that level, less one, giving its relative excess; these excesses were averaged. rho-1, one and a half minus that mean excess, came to 1.58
